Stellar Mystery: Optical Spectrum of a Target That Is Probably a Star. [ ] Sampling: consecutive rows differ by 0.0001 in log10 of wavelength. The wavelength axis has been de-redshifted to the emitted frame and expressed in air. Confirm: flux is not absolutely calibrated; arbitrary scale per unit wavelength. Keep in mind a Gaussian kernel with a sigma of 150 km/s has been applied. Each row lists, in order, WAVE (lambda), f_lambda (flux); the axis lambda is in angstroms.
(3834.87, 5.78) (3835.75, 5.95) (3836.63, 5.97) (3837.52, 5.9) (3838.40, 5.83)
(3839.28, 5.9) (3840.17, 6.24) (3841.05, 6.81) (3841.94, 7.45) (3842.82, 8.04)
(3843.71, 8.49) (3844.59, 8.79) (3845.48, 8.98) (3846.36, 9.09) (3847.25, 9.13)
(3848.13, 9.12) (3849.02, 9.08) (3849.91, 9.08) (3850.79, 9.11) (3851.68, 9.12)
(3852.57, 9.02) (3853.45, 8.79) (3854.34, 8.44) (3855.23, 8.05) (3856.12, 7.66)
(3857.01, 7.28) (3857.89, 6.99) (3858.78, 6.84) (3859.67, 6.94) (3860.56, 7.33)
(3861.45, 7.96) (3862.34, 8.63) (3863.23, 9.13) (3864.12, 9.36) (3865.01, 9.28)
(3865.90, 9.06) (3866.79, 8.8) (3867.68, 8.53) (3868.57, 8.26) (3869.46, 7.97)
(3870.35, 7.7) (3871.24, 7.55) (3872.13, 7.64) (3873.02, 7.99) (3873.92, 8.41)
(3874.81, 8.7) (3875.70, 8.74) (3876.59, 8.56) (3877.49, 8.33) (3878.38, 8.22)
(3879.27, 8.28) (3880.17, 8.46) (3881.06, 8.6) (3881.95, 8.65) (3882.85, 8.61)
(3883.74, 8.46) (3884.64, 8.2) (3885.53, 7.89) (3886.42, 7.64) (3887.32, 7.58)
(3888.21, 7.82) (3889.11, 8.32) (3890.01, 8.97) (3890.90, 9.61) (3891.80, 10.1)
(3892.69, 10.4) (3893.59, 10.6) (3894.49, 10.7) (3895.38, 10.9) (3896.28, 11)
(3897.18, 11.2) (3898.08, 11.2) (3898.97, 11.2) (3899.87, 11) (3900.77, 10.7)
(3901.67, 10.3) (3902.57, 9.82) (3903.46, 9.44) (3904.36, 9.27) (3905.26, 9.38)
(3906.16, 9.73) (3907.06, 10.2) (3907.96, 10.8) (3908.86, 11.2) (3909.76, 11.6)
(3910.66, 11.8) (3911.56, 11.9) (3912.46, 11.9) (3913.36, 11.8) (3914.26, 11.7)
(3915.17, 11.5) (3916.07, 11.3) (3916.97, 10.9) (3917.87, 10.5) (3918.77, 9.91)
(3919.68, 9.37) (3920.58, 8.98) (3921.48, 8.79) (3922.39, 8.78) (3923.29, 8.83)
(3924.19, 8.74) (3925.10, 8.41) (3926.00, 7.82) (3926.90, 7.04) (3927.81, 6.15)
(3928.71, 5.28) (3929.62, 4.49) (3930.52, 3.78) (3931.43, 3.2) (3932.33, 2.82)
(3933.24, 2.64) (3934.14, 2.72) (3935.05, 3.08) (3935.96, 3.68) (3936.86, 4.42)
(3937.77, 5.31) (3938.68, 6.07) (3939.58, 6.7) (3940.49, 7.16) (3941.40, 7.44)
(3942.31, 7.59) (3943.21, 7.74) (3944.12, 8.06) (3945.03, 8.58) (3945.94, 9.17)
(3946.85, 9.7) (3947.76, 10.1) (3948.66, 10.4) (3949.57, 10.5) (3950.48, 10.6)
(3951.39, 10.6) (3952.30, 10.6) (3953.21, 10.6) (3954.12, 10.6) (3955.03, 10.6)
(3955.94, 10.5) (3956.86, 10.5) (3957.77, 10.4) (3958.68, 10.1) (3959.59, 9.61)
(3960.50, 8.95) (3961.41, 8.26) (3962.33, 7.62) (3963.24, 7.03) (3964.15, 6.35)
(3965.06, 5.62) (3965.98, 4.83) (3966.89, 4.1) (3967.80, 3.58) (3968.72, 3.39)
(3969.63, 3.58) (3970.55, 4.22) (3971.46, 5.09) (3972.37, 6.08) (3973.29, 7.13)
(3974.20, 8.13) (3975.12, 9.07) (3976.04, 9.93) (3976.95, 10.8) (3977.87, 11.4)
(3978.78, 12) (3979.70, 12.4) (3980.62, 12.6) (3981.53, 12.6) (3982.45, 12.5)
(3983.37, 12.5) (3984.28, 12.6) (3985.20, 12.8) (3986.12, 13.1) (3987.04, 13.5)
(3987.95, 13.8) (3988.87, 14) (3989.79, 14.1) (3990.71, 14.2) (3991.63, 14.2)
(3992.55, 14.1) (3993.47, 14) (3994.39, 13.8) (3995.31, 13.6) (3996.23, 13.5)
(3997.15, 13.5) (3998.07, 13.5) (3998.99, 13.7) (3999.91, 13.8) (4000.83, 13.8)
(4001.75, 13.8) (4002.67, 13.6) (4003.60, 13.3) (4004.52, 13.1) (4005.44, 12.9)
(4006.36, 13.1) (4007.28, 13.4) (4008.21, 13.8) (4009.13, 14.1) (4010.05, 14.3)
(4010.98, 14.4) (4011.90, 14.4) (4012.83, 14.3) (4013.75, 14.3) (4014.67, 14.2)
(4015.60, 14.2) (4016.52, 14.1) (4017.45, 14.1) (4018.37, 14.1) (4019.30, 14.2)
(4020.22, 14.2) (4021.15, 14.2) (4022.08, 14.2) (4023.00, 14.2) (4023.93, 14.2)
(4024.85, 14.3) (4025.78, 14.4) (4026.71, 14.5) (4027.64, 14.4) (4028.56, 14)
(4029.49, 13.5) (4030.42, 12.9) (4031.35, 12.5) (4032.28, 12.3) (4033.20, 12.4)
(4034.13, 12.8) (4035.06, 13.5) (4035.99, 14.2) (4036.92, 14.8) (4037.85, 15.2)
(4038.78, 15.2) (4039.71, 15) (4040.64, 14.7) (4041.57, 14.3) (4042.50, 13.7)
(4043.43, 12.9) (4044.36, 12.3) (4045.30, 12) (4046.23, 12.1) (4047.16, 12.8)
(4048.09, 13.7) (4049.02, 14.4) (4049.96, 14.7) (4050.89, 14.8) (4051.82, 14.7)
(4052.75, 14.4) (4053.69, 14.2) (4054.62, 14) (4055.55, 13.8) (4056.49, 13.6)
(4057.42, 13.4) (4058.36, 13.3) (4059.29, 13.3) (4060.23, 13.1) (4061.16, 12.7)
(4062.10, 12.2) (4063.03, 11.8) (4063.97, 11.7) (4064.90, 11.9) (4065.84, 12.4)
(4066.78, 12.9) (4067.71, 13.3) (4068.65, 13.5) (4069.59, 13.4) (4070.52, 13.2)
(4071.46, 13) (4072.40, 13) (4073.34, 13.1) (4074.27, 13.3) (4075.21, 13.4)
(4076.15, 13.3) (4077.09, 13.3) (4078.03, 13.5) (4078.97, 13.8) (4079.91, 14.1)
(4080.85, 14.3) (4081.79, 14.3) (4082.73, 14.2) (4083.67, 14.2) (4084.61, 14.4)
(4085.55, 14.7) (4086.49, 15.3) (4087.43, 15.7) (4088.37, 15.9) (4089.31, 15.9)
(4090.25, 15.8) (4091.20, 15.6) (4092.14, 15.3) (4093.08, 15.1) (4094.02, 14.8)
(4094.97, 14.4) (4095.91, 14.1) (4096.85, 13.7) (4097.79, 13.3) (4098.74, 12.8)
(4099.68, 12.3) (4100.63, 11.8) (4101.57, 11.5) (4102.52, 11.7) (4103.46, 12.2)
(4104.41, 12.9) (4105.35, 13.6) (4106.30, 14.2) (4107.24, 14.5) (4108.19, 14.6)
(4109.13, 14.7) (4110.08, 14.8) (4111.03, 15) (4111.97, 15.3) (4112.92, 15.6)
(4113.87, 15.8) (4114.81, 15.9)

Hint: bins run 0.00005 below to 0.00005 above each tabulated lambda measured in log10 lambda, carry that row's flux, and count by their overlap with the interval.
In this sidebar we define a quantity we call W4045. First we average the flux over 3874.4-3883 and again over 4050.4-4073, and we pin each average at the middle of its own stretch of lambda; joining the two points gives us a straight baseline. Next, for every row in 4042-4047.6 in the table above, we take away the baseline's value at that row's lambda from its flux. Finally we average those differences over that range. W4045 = -0.2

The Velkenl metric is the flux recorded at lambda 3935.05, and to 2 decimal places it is 3.08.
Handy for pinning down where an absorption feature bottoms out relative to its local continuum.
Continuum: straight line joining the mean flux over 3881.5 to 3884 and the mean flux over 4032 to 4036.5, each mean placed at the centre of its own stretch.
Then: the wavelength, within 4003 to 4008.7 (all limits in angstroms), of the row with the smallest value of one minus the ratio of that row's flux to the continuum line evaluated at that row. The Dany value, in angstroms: 4008.21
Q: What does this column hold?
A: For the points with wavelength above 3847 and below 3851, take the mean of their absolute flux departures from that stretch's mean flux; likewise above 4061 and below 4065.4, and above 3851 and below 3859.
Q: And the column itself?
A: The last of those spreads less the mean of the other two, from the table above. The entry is 0.57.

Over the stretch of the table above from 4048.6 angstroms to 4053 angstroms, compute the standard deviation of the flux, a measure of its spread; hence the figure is 0.2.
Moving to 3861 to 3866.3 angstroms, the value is 0.5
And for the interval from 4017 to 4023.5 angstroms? 0.0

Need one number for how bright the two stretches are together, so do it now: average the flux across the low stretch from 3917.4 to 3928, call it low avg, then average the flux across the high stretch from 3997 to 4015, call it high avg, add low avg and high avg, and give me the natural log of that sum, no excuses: 3.11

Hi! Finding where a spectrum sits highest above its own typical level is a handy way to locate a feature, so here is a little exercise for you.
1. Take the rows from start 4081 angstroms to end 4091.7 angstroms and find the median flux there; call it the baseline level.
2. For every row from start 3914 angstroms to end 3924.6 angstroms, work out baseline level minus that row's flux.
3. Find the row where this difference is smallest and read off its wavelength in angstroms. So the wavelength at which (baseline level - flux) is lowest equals 3914.26 angstroms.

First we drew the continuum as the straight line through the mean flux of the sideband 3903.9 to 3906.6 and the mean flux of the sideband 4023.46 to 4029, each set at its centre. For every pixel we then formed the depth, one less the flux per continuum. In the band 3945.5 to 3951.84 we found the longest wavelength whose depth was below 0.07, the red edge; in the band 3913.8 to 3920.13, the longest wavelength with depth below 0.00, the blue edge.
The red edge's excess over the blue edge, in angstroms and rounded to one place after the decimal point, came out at 33.5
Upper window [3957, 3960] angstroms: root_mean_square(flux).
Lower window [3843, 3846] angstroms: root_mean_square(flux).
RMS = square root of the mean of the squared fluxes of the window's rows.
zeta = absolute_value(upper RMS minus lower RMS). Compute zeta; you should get 1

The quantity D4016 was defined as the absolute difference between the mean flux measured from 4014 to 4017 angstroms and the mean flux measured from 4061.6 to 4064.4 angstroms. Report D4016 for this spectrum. 2.3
